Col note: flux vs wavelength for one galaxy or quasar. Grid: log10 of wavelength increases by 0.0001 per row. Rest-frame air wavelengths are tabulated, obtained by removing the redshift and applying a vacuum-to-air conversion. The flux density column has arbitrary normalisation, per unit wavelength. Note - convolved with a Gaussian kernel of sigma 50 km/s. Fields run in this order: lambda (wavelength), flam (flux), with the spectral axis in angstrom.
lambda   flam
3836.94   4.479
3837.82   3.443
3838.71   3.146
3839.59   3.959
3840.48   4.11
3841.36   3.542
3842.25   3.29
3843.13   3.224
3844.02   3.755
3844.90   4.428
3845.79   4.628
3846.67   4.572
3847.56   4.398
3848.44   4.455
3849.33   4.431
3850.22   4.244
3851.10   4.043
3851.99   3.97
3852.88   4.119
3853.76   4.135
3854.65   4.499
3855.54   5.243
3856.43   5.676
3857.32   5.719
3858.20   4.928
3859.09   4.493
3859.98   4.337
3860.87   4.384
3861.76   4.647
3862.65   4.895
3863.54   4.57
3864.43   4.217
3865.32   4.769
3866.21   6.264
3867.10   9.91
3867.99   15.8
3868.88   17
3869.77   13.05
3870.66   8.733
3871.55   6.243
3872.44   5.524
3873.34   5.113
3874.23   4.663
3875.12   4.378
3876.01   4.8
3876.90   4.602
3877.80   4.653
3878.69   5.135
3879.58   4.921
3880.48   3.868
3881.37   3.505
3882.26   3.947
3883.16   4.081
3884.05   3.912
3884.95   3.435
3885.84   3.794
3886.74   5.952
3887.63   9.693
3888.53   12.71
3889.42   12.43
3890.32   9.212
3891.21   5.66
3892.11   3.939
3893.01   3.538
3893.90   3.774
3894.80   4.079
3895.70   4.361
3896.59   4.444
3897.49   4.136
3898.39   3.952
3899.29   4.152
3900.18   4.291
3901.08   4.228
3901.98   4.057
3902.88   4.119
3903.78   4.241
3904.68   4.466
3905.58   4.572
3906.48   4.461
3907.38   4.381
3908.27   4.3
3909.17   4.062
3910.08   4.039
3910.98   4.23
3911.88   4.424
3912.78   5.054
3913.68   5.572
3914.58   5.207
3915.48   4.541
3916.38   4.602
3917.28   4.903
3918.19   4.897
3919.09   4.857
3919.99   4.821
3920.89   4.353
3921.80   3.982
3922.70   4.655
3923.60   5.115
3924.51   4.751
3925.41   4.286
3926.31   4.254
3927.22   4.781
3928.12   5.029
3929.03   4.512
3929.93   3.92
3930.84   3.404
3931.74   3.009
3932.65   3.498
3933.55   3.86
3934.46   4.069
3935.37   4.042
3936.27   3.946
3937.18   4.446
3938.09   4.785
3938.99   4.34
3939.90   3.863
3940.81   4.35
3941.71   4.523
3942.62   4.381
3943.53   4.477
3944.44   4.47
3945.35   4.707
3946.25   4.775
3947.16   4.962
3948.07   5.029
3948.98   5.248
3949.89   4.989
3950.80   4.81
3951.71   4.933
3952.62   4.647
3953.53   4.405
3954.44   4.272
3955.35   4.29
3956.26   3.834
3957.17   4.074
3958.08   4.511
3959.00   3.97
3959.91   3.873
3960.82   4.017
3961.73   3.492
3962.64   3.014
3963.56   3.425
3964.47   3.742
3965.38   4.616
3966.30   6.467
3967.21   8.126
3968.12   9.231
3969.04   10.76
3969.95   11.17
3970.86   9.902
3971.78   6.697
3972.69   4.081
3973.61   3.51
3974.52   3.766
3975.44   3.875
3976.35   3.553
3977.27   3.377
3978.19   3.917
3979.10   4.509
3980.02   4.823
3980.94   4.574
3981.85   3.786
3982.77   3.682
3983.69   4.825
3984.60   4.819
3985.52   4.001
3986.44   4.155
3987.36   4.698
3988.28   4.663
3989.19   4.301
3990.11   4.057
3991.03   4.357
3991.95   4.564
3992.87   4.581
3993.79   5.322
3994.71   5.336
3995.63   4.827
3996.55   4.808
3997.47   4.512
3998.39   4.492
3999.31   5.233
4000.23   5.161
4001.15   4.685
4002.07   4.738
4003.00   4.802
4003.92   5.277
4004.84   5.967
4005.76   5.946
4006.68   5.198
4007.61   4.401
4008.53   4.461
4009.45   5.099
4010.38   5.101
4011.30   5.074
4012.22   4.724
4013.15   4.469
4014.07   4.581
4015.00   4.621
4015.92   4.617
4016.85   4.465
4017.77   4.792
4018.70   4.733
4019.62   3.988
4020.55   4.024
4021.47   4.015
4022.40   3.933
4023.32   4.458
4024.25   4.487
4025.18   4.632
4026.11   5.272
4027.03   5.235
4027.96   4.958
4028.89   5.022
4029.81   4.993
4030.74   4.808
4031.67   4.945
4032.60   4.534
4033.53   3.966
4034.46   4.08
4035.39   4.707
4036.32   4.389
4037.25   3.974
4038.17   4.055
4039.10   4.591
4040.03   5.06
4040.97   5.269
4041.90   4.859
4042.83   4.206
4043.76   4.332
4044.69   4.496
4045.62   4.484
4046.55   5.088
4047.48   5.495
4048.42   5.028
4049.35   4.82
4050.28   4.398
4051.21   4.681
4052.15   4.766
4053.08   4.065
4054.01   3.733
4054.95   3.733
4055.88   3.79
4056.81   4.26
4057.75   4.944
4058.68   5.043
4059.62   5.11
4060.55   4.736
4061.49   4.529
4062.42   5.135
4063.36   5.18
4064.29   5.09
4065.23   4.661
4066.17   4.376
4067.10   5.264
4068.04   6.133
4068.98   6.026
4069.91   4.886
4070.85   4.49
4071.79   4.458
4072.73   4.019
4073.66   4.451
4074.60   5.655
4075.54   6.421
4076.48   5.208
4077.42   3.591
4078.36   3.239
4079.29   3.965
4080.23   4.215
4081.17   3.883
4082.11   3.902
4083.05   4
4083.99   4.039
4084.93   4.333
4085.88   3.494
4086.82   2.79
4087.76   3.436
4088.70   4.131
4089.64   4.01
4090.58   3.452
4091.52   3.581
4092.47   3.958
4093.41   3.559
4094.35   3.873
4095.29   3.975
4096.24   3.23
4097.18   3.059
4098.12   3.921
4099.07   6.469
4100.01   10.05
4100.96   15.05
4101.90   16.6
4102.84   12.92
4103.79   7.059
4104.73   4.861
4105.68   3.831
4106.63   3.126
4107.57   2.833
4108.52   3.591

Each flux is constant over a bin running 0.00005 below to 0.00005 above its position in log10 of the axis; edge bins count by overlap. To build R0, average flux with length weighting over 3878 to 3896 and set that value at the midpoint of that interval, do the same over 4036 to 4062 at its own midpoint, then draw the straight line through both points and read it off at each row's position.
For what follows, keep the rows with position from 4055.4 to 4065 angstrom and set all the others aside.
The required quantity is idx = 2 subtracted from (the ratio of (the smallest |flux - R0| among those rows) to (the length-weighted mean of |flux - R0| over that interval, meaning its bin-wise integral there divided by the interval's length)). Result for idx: -1.93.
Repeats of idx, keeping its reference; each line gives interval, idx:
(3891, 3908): -1.93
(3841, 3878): -1.97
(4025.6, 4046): -1.87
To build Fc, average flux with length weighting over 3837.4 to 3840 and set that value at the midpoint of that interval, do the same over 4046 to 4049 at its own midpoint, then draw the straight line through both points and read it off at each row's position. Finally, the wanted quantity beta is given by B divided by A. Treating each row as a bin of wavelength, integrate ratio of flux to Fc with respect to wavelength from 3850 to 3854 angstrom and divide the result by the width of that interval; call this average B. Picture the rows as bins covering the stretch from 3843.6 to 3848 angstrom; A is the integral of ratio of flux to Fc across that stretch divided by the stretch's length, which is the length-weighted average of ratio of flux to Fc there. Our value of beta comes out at 0.93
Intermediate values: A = 1.22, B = 1.13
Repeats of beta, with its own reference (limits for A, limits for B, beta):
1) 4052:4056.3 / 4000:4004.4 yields 1.35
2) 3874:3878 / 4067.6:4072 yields 0.81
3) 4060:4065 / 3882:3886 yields 1.06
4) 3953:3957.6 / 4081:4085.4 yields 0.79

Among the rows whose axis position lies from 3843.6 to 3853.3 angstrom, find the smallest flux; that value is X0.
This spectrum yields 3.755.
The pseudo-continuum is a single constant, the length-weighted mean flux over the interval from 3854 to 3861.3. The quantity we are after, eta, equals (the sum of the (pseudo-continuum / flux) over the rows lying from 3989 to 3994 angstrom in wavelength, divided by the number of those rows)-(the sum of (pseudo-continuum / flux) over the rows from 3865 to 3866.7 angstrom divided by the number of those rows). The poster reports 0.2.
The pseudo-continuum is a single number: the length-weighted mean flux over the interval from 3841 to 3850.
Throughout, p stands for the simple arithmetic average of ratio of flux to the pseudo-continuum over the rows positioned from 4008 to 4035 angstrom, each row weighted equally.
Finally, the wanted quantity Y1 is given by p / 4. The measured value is 0.283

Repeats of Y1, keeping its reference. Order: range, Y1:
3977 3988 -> 0.261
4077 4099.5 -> 0.235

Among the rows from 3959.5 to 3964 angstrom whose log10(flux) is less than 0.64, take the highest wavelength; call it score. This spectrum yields 3963.56 angstrom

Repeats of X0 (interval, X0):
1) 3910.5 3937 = 3.009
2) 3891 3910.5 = 3.538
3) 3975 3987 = 3.377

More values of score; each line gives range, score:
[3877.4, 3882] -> 3881.37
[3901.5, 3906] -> 3903.78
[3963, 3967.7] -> 3964.47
